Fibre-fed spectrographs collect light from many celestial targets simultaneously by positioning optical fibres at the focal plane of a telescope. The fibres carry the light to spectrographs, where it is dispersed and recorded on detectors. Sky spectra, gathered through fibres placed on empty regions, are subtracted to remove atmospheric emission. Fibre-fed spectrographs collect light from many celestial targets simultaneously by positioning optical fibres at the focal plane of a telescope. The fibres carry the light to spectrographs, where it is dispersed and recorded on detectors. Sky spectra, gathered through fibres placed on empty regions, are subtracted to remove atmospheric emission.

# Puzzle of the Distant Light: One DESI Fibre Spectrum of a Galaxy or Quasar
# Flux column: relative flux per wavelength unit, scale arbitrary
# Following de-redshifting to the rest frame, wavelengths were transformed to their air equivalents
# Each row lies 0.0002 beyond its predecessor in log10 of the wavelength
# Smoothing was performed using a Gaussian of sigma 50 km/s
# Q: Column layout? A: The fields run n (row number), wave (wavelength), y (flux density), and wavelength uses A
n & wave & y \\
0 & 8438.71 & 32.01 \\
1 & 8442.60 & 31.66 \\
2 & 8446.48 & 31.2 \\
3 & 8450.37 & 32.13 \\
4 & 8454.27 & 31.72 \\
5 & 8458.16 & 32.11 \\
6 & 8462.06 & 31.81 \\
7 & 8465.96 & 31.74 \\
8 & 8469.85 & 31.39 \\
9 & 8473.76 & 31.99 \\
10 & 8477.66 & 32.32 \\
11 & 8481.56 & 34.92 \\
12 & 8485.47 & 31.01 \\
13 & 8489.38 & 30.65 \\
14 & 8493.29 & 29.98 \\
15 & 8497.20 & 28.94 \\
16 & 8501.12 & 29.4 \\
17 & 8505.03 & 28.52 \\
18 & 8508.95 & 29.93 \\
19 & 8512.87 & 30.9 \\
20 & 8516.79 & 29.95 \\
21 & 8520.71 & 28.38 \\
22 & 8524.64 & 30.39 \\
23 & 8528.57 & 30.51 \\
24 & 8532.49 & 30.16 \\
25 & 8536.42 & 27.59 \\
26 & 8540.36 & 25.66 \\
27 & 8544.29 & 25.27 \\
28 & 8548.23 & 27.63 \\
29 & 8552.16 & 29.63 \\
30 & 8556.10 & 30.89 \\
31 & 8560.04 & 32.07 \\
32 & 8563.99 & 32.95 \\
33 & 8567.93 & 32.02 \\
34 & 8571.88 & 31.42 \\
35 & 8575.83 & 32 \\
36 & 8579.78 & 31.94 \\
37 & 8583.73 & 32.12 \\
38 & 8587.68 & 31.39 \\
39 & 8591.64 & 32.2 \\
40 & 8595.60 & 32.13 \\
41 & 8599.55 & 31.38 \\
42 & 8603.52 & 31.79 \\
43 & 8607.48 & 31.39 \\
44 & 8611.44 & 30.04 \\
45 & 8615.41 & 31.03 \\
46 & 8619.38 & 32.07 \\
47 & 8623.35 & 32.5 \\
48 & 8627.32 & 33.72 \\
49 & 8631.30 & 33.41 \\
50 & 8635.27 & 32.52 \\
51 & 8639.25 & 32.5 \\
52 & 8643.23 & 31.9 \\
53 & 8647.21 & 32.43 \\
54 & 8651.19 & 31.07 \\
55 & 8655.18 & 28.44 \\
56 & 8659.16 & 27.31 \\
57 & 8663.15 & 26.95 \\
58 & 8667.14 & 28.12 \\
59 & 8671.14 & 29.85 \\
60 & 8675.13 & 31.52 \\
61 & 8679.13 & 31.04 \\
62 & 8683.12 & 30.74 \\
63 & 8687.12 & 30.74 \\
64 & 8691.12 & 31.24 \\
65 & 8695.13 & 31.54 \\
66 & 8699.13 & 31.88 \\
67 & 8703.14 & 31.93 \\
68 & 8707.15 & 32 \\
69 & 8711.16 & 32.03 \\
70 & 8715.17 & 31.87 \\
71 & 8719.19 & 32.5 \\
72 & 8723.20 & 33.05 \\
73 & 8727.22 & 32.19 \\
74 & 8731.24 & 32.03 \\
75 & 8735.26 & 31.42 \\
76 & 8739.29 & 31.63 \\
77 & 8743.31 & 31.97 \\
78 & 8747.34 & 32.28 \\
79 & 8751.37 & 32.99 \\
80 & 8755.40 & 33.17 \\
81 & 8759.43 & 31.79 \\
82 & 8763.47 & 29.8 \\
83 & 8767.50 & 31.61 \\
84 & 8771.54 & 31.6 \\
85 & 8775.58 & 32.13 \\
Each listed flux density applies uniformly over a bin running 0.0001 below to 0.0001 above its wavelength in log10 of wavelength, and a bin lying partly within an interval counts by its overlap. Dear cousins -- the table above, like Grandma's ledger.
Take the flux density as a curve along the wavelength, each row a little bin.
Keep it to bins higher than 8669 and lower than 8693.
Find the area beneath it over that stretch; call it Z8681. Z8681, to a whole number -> 740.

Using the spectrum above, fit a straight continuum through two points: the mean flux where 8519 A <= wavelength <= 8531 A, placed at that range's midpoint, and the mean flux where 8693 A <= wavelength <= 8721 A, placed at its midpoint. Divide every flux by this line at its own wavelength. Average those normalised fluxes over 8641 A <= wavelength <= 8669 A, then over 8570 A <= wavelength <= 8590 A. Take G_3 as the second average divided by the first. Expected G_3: 1.11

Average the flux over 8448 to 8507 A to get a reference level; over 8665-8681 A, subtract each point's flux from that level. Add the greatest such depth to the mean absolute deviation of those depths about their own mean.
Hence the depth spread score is 4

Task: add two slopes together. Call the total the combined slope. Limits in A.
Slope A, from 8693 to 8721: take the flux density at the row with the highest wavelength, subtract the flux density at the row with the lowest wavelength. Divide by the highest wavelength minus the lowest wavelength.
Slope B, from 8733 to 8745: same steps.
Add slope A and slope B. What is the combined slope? 0.11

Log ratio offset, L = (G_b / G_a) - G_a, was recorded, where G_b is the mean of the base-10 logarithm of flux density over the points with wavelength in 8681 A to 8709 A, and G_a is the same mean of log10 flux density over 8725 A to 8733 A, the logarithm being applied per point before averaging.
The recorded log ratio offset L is -0.513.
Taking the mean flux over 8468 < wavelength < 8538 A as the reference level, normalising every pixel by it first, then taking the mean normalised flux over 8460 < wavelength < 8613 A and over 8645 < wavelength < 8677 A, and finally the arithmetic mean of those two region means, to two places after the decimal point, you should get 0.99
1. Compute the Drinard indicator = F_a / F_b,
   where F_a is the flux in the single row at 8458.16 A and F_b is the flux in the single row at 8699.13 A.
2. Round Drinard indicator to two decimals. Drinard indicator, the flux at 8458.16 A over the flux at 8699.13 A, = 1.01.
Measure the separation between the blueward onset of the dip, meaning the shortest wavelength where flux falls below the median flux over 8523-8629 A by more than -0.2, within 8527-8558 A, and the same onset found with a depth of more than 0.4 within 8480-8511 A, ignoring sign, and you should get 39.2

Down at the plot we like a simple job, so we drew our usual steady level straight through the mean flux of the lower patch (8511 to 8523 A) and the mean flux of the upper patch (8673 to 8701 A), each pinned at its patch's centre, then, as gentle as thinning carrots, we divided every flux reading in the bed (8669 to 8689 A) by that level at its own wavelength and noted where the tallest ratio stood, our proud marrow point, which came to 8675.13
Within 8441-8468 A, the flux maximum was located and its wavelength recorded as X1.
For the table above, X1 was 8450.37 A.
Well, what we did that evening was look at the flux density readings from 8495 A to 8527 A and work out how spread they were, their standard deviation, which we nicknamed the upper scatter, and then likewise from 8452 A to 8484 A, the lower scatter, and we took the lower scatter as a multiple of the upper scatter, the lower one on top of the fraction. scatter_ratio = 1.2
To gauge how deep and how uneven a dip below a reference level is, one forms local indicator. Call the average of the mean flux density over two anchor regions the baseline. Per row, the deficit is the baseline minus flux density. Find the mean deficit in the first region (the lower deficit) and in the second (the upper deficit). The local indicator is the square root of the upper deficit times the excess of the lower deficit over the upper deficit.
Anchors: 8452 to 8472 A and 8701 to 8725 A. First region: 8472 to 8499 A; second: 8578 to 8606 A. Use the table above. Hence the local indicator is 0.25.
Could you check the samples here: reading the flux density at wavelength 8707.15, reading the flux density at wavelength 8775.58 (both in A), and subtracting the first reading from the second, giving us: 0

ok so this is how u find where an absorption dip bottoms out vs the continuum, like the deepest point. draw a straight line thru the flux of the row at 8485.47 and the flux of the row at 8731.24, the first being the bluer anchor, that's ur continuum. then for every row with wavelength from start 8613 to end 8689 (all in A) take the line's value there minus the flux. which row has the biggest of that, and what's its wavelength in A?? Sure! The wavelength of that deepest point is 8663.15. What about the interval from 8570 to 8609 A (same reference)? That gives 8607.48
